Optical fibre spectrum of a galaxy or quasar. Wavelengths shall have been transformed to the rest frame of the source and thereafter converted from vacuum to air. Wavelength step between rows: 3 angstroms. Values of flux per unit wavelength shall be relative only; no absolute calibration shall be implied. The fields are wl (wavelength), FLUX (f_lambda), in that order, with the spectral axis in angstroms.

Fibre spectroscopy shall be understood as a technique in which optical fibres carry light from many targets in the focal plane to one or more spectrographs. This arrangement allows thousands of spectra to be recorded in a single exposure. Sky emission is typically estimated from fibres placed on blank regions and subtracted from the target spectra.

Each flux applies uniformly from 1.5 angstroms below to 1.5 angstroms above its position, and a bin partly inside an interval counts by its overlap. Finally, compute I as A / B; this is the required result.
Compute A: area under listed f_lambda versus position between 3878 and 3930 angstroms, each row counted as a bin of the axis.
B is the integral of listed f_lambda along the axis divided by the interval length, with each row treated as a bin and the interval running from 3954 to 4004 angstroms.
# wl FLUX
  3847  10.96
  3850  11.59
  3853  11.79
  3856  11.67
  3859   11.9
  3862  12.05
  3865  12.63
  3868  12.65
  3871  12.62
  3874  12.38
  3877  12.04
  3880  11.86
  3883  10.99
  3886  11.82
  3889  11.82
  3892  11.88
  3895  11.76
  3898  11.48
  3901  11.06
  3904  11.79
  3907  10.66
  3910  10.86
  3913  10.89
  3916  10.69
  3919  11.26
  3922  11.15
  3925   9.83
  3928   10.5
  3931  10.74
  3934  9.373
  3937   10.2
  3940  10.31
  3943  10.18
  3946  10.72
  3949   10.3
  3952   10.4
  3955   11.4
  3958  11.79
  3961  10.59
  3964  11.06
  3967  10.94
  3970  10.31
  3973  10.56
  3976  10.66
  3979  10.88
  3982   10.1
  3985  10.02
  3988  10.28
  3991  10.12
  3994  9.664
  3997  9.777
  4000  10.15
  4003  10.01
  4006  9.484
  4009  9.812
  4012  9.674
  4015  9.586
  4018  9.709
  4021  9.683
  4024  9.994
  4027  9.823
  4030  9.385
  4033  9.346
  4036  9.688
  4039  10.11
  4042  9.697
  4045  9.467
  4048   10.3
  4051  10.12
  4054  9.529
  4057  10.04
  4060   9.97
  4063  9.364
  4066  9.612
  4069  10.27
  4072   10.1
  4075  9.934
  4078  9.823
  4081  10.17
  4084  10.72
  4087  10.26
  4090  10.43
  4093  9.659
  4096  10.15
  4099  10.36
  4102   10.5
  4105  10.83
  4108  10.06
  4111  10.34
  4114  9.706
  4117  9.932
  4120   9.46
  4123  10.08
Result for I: 56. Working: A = 582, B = 10.5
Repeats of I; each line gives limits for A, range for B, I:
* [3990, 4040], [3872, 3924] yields 43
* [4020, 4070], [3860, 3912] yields 42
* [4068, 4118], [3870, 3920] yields 44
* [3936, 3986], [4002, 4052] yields 54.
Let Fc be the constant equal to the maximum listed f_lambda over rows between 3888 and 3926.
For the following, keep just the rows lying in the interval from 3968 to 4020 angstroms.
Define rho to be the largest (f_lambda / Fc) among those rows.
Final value 0.916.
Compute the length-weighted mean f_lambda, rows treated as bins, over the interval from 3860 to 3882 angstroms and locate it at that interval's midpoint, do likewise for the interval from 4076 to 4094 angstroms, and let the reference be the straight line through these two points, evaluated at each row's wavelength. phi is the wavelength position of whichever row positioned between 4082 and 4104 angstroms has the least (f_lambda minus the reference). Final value 4093 angstroms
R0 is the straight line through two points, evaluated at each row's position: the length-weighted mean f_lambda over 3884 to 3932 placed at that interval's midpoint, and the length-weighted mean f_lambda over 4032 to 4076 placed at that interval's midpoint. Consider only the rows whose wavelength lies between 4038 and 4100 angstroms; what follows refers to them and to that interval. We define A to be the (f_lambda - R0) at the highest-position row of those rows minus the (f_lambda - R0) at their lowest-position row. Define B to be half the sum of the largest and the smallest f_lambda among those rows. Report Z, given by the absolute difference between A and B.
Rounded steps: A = 0.8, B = 10.0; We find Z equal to 9.3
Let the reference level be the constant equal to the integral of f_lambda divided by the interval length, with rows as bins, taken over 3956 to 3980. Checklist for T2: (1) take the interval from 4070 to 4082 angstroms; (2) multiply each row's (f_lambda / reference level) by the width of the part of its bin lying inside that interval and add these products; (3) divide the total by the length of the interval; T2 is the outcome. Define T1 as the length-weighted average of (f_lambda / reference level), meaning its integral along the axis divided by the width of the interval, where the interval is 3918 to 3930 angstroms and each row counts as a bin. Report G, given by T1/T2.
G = 1.07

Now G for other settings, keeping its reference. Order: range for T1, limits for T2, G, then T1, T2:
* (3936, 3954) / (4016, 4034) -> 1.07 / 0.96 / 0.89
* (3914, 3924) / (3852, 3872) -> 0.90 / 1.01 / 1.12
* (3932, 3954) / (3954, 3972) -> 0.93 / 0.94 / 1.01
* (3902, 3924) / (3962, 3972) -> 1.02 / 1.01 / 0.99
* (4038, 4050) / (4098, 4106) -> 0.94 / 0.91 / 0.97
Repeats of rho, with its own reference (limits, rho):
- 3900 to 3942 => 0.992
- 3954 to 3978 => 0.992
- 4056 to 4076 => 0.864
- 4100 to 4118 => 0.912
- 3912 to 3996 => 0.992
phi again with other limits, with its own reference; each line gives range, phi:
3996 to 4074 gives 4006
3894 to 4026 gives 3934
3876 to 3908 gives 3907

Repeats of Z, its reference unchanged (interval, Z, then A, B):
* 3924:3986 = 9.9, 0.7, 10.6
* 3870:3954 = 12.5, -1.5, 11.0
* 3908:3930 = 10.7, -0.2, 10.5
